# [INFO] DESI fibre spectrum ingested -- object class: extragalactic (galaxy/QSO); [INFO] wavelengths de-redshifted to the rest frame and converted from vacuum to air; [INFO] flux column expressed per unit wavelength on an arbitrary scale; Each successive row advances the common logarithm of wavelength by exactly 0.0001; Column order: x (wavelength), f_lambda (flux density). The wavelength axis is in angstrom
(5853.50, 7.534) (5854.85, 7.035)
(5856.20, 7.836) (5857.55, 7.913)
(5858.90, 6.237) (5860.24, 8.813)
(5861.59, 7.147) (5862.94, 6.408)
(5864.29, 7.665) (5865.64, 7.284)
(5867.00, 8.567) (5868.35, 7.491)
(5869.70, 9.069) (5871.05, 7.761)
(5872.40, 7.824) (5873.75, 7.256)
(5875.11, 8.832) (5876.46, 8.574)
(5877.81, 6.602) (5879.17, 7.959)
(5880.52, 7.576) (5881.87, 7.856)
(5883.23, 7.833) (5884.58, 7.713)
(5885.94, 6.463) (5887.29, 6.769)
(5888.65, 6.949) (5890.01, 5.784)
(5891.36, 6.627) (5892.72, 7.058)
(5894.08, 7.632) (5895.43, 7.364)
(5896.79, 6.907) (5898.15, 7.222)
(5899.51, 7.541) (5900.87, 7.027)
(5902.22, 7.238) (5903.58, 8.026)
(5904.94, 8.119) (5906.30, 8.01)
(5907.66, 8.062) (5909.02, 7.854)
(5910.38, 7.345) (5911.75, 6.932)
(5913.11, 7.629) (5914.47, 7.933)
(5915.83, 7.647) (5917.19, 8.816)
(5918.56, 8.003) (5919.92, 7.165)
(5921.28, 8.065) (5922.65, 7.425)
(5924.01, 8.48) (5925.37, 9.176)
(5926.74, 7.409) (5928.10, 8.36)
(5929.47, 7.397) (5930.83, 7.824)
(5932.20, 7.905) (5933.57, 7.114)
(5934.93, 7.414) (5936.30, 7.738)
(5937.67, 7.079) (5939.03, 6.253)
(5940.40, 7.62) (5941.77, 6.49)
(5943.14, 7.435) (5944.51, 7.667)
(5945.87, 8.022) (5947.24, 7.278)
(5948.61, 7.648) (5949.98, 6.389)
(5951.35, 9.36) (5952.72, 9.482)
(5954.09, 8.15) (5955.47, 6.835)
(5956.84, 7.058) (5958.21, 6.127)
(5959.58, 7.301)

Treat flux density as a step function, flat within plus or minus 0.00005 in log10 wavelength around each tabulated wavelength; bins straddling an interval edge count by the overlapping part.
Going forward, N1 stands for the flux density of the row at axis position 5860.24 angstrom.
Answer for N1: 8.813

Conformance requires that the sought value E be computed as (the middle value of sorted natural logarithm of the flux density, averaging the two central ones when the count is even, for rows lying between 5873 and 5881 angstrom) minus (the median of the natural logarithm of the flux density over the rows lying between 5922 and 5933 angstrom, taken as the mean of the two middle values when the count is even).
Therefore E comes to -0.01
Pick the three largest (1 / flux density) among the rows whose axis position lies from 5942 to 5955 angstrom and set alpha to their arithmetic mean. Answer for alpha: 0.143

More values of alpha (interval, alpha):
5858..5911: 0.163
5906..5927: 0.140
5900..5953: 0.157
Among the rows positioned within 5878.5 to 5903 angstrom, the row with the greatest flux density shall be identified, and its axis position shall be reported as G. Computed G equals 5879.17 angstrom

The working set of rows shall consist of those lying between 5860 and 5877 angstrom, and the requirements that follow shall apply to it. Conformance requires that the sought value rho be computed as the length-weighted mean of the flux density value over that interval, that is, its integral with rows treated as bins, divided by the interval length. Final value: 7.87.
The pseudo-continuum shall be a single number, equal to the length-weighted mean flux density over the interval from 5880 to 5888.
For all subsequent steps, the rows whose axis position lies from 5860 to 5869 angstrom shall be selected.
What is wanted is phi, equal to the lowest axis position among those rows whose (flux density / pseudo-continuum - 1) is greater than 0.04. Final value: 5860.24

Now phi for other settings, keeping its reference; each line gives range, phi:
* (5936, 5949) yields 5936.30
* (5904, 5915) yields 5904.94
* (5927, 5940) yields 5928.10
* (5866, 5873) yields 5867.00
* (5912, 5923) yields 5914.47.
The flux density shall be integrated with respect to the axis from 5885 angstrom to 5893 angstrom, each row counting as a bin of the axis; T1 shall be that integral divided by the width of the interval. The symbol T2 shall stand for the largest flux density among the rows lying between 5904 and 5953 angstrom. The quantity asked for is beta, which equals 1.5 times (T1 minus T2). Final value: -4.3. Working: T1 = 6.6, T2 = 9.482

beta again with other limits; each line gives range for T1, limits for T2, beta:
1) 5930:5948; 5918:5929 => -2.7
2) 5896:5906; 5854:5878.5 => -2.4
